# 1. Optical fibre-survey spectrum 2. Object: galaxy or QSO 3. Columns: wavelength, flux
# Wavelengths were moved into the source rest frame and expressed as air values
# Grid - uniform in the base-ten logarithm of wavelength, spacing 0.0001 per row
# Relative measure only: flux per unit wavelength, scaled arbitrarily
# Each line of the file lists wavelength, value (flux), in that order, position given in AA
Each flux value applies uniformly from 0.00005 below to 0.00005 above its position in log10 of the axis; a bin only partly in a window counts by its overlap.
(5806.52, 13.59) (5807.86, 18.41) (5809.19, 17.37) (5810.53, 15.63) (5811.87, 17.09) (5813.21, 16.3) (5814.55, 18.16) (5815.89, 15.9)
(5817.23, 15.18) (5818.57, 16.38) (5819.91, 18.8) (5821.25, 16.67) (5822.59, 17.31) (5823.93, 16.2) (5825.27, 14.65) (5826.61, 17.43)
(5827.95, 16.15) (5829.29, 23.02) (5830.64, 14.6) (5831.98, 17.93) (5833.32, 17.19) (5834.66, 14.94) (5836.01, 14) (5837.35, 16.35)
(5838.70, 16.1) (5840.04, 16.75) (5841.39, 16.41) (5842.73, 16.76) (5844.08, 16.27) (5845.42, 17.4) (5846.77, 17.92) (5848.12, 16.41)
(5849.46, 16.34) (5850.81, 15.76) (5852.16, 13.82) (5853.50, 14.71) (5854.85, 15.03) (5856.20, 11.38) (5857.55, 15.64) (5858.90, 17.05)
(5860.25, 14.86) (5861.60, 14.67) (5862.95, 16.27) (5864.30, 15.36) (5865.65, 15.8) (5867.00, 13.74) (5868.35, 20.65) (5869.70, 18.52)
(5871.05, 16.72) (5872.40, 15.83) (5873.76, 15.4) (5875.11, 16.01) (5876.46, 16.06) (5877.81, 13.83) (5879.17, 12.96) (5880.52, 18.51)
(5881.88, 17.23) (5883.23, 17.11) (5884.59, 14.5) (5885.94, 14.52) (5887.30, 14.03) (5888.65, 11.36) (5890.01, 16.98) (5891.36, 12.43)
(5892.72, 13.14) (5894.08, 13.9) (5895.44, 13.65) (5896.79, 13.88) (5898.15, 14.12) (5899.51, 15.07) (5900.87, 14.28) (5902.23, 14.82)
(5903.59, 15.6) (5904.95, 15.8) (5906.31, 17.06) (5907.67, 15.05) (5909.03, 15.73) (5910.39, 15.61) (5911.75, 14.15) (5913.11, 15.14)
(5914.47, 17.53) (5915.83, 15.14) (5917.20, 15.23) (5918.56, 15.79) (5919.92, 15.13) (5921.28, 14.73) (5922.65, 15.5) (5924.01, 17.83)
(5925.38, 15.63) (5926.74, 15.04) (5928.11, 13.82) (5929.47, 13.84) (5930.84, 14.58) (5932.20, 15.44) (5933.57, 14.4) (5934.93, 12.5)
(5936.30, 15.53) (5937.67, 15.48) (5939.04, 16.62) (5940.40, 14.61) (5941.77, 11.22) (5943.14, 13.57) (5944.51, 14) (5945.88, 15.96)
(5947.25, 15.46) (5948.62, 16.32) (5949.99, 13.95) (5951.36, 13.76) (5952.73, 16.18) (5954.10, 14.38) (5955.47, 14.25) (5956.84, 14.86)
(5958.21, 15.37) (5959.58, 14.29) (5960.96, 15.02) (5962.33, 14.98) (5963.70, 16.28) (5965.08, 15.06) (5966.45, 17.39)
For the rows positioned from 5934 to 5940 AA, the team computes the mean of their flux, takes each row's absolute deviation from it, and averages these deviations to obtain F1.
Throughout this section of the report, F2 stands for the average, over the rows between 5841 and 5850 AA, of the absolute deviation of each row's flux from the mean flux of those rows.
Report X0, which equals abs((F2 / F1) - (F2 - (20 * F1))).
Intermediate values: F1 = 1.3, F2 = 0.5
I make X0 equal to 25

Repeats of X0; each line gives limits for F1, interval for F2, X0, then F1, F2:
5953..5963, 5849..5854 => 9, 0.4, 0.9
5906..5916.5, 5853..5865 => 17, 0.8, 1.0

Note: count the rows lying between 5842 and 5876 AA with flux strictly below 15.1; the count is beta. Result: 7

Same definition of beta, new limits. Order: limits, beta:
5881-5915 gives 15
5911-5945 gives 12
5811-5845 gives 4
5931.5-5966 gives 15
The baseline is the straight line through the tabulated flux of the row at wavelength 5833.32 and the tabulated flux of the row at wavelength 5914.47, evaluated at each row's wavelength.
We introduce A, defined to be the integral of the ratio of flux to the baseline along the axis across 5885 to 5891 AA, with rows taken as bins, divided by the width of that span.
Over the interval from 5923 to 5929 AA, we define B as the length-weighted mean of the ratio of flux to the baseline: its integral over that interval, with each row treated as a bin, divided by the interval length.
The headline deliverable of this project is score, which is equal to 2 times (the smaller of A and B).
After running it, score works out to 1.63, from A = 0.813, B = 0.88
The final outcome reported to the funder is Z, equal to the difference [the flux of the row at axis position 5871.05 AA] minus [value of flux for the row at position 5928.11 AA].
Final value 2.9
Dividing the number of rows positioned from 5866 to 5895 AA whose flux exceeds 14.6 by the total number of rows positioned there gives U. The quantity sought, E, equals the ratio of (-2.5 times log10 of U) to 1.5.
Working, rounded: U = 0.52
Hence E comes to 0.47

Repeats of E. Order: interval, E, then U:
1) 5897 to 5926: 0.11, 0.86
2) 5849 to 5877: 0.11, 0.86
